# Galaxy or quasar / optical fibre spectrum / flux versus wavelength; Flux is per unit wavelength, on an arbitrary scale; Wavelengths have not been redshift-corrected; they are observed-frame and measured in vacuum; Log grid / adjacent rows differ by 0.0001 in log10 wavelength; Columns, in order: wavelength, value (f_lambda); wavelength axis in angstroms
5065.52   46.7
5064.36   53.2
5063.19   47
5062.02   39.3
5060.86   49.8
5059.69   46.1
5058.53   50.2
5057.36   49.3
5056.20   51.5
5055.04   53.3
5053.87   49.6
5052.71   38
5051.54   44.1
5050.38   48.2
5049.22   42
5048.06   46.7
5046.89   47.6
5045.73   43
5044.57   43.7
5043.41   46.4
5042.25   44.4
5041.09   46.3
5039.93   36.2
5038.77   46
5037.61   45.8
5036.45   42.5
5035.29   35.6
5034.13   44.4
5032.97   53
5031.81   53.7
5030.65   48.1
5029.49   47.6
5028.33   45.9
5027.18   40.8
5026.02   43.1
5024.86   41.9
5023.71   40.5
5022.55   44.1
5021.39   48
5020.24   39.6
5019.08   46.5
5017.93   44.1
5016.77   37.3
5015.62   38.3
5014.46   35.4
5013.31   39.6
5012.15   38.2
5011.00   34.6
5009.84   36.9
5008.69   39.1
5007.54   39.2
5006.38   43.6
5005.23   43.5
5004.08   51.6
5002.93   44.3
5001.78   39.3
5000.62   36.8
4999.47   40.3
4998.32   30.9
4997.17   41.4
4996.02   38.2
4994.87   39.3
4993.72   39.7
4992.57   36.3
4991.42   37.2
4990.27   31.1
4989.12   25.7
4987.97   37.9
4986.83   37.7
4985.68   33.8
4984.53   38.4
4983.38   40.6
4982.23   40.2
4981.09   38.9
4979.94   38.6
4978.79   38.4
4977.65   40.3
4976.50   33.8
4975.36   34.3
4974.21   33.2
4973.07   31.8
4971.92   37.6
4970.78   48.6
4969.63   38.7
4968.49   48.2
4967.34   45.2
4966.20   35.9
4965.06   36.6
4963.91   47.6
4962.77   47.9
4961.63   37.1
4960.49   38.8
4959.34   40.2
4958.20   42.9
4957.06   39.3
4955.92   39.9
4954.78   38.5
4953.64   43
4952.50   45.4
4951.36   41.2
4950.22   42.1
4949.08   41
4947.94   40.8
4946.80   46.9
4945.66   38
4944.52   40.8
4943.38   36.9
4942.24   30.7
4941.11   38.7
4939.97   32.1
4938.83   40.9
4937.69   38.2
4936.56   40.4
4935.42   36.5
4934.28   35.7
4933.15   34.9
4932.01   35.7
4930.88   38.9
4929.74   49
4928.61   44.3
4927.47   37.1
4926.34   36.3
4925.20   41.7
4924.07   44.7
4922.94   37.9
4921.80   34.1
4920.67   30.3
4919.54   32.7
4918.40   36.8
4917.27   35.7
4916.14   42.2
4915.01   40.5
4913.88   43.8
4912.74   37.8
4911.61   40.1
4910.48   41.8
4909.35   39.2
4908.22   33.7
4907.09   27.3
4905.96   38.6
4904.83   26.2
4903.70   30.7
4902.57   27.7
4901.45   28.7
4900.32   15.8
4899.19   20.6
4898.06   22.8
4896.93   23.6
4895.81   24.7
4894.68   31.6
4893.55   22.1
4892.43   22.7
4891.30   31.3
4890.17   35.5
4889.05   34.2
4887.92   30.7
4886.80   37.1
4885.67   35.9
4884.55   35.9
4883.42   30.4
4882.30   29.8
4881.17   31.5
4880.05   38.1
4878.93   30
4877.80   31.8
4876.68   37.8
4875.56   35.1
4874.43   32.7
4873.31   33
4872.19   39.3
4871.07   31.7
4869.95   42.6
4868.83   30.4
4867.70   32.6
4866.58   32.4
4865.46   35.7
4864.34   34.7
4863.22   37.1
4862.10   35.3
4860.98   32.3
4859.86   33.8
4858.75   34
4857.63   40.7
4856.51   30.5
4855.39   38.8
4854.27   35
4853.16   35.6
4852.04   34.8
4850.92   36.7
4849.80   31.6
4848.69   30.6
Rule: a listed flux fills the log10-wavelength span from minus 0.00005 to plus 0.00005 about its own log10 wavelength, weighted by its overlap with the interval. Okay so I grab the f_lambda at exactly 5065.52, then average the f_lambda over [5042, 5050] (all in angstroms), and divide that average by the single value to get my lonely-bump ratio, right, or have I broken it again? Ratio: 0.96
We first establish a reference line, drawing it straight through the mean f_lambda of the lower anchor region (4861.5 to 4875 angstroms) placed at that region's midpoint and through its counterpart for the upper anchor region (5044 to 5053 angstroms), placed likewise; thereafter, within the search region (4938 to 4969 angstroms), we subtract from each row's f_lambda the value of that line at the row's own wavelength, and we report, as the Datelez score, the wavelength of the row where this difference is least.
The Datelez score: 4942.24 angstroms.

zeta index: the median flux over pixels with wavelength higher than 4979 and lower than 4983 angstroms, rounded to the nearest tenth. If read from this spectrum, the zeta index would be 38.9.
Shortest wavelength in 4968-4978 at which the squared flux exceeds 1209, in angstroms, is 4968.49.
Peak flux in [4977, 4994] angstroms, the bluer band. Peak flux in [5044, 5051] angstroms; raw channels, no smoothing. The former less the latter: -8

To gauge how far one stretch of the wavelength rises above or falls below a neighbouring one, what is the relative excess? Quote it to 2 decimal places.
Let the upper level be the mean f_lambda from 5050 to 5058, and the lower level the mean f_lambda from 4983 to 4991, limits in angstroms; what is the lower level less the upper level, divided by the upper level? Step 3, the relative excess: -0.27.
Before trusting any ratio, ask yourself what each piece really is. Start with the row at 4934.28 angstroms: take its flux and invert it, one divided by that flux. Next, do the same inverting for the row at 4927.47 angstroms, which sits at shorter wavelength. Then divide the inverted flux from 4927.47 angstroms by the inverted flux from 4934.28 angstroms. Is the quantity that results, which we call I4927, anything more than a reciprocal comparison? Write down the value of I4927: 0.96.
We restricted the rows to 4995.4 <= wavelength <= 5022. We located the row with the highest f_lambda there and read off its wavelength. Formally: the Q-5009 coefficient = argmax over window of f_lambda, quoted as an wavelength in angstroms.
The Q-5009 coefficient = 5004.08 angstroms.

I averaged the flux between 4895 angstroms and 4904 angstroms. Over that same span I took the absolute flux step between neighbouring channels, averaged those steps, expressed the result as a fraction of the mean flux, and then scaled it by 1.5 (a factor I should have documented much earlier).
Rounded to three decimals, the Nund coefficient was 0.227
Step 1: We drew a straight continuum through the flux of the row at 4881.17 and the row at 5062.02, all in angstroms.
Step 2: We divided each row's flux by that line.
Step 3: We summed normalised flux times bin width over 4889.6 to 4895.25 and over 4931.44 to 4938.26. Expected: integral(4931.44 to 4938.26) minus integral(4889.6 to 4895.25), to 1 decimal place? 2.4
